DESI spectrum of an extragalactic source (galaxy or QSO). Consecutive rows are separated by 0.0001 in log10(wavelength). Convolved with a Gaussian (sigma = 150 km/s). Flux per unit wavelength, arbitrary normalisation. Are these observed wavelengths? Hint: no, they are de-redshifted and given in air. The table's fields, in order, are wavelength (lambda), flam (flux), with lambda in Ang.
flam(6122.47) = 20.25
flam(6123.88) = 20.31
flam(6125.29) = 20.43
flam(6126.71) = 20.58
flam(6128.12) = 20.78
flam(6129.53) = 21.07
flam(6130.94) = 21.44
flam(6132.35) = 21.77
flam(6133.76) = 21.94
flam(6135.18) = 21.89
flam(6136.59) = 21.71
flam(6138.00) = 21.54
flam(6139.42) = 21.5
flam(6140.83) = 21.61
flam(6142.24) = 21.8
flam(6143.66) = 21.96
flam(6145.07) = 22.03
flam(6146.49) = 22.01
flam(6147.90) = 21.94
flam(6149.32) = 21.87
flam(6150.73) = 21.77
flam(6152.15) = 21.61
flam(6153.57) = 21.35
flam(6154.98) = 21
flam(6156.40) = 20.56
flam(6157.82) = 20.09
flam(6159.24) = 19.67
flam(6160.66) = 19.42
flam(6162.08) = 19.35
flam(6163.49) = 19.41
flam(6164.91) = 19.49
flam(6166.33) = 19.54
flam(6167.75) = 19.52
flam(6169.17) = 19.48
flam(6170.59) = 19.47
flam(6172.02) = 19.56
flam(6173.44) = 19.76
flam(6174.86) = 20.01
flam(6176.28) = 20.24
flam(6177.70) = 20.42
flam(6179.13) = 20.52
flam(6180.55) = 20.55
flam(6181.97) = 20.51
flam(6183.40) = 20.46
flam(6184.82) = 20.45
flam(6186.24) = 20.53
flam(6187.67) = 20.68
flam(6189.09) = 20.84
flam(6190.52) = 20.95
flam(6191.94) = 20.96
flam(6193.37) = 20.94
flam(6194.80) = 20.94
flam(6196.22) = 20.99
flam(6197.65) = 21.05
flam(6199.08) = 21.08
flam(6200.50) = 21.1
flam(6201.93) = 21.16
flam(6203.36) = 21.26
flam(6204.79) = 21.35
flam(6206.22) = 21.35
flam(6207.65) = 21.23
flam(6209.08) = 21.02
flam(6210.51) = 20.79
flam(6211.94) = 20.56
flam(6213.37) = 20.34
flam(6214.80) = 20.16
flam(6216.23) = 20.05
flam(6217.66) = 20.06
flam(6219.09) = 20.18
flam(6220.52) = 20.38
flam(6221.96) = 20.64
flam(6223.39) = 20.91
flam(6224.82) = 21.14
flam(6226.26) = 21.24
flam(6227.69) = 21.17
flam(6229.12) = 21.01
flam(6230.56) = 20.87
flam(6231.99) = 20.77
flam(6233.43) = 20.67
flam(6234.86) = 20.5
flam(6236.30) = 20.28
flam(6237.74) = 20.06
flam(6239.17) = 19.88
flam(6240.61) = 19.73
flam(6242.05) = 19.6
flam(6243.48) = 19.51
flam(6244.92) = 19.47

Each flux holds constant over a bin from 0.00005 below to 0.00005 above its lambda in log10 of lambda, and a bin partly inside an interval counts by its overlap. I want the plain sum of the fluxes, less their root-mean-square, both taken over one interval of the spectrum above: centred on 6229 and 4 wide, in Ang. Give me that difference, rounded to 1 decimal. 42.0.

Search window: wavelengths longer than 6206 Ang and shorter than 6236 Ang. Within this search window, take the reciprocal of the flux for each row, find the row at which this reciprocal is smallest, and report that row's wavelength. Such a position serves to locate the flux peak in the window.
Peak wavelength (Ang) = 6206.22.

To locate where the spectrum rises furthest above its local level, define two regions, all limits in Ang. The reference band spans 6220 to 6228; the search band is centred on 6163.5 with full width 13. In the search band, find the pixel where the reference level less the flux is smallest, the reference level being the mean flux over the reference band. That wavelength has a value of 6157.82 Ang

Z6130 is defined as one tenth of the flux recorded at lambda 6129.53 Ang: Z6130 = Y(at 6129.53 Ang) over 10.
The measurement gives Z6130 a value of 2.11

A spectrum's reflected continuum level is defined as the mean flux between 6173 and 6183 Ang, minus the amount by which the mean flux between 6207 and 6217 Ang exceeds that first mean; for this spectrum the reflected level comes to 20.0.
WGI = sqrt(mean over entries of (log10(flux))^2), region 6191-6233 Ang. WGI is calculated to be 1.319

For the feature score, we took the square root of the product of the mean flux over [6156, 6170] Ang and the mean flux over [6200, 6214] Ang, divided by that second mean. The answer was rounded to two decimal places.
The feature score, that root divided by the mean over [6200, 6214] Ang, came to 0.97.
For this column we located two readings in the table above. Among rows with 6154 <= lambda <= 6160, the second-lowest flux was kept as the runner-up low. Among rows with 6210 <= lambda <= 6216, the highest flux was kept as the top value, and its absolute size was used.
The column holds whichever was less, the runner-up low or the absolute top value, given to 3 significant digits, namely 20.1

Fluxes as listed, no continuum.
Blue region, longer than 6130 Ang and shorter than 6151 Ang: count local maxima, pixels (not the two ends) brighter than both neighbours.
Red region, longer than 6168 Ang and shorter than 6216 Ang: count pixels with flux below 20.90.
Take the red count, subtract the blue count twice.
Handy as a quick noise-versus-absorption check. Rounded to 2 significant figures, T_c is 15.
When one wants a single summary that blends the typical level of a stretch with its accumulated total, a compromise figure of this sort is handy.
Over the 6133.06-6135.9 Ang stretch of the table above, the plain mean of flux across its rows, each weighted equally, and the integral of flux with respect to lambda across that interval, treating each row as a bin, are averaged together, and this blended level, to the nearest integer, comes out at 42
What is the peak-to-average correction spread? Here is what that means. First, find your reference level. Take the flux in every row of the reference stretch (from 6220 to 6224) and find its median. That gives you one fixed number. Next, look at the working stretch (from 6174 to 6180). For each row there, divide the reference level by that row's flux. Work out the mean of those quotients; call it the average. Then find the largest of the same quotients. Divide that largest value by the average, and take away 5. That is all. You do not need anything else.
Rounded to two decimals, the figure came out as -3.99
